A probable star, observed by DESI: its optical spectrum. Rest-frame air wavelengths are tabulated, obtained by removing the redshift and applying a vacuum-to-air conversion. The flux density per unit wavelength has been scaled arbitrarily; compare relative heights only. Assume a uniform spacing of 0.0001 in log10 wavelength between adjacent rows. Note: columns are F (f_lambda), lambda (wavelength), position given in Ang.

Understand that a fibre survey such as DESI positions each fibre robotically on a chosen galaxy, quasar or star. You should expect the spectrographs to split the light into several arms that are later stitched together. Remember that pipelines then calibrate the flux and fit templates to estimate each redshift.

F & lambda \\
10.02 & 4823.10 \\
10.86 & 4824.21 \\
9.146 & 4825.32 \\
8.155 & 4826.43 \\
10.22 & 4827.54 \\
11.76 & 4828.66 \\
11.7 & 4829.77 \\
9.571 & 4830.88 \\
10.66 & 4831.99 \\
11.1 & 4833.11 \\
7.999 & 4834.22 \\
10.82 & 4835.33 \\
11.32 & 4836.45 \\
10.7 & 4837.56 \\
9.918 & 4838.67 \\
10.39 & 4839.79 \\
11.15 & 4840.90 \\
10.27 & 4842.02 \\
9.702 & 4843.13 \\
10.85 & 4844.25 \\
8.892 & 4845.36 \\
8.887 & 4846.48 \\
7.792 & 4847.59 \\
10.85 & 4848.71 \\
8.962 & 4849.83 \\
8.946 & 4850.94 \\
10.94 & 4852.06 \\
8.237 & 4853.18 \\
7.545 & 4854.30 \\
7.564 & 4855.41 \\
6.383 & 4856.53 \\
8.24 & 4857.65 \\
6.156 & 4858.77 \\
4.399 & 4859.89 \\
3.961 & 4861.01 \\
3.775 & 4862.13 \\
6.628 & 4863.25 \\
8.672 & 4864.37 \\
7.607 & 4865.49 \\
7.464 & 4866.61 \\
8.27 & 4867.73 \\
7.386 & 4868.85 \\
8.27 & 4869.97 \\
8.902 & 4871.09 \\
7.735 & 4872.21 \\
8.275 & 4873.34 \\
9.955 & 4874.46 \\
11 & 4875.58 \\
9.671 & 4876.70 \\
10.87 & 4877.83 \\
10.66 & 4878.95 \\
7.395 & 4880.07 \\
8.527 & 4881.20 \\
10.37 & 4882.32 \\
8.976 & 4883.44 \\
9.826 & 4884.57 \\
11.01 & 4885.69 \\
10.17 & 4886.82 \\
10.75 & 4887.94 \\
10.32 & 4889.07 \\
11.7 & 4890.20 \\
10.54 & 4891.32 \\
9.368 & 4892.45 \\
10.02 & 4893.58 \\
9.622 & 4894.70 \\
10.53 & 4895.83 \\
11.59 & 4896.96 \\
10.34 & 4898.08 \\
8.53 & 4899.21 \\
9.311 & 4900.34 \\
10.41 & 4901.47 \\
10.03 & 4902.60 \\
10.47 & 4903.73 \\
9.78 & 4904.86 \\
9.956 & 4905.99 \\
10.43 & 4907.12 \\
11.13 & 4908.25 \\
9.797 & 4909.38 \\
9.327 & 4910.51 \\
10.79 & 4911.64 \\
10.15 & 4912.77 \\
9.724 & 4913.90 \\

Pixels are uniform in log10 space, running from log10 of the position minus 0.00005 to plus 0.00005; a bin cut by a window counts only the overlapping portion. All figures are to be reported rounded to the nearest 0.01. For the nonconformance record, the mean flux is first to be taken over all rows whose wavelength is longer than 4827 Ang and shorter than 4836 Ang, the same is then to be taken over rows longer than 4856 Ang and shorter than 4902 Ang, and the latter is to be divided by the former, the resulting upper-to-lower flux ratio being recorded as 0.85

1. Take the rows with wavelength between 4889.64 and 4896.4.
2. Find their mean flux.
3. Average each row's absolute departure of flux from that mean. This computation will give 0.63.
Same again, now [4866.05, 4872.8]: 0.48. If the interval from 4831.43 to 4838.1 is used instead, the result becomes 0.81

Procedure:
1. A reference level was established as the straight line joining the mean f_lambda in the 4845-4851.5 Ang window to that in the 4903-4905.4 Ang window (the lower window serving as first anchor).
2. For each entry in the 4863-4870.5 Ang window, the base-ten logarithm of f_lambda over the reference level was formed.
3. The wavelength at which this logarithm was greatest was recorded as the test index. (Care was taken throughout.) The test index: 4864.37 Ang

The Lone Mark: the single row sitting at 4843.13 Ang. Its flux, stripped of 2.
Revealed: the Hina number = 7.7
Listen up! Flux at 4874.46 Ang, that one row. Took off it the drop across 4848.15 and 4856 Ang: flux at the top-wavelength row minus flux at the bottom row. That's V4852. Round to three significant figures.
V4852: 13.2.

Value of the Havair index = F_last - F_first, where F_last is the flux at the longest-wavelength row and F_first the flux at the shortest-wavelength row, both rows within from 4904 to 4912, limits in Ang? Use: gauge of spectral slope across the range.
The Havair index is 1.0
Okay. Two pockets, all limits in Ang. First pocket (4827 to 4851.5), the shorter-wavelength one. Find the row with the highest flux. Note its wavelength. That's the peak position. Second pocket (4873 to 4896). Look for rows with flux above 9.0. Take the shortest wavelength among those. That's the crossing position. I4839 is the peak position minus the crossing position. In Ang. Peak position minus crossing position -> -45.8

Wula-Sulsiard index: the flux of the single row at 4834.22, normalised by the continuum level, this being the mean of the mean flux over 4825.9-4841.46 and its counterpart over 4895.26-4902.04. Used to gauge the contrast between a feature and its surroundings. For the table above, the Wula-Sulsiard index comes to 0.78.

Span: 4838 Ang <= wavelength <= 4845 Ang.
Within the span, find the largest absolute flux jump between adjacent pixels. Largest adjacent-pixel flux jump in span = 1.1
